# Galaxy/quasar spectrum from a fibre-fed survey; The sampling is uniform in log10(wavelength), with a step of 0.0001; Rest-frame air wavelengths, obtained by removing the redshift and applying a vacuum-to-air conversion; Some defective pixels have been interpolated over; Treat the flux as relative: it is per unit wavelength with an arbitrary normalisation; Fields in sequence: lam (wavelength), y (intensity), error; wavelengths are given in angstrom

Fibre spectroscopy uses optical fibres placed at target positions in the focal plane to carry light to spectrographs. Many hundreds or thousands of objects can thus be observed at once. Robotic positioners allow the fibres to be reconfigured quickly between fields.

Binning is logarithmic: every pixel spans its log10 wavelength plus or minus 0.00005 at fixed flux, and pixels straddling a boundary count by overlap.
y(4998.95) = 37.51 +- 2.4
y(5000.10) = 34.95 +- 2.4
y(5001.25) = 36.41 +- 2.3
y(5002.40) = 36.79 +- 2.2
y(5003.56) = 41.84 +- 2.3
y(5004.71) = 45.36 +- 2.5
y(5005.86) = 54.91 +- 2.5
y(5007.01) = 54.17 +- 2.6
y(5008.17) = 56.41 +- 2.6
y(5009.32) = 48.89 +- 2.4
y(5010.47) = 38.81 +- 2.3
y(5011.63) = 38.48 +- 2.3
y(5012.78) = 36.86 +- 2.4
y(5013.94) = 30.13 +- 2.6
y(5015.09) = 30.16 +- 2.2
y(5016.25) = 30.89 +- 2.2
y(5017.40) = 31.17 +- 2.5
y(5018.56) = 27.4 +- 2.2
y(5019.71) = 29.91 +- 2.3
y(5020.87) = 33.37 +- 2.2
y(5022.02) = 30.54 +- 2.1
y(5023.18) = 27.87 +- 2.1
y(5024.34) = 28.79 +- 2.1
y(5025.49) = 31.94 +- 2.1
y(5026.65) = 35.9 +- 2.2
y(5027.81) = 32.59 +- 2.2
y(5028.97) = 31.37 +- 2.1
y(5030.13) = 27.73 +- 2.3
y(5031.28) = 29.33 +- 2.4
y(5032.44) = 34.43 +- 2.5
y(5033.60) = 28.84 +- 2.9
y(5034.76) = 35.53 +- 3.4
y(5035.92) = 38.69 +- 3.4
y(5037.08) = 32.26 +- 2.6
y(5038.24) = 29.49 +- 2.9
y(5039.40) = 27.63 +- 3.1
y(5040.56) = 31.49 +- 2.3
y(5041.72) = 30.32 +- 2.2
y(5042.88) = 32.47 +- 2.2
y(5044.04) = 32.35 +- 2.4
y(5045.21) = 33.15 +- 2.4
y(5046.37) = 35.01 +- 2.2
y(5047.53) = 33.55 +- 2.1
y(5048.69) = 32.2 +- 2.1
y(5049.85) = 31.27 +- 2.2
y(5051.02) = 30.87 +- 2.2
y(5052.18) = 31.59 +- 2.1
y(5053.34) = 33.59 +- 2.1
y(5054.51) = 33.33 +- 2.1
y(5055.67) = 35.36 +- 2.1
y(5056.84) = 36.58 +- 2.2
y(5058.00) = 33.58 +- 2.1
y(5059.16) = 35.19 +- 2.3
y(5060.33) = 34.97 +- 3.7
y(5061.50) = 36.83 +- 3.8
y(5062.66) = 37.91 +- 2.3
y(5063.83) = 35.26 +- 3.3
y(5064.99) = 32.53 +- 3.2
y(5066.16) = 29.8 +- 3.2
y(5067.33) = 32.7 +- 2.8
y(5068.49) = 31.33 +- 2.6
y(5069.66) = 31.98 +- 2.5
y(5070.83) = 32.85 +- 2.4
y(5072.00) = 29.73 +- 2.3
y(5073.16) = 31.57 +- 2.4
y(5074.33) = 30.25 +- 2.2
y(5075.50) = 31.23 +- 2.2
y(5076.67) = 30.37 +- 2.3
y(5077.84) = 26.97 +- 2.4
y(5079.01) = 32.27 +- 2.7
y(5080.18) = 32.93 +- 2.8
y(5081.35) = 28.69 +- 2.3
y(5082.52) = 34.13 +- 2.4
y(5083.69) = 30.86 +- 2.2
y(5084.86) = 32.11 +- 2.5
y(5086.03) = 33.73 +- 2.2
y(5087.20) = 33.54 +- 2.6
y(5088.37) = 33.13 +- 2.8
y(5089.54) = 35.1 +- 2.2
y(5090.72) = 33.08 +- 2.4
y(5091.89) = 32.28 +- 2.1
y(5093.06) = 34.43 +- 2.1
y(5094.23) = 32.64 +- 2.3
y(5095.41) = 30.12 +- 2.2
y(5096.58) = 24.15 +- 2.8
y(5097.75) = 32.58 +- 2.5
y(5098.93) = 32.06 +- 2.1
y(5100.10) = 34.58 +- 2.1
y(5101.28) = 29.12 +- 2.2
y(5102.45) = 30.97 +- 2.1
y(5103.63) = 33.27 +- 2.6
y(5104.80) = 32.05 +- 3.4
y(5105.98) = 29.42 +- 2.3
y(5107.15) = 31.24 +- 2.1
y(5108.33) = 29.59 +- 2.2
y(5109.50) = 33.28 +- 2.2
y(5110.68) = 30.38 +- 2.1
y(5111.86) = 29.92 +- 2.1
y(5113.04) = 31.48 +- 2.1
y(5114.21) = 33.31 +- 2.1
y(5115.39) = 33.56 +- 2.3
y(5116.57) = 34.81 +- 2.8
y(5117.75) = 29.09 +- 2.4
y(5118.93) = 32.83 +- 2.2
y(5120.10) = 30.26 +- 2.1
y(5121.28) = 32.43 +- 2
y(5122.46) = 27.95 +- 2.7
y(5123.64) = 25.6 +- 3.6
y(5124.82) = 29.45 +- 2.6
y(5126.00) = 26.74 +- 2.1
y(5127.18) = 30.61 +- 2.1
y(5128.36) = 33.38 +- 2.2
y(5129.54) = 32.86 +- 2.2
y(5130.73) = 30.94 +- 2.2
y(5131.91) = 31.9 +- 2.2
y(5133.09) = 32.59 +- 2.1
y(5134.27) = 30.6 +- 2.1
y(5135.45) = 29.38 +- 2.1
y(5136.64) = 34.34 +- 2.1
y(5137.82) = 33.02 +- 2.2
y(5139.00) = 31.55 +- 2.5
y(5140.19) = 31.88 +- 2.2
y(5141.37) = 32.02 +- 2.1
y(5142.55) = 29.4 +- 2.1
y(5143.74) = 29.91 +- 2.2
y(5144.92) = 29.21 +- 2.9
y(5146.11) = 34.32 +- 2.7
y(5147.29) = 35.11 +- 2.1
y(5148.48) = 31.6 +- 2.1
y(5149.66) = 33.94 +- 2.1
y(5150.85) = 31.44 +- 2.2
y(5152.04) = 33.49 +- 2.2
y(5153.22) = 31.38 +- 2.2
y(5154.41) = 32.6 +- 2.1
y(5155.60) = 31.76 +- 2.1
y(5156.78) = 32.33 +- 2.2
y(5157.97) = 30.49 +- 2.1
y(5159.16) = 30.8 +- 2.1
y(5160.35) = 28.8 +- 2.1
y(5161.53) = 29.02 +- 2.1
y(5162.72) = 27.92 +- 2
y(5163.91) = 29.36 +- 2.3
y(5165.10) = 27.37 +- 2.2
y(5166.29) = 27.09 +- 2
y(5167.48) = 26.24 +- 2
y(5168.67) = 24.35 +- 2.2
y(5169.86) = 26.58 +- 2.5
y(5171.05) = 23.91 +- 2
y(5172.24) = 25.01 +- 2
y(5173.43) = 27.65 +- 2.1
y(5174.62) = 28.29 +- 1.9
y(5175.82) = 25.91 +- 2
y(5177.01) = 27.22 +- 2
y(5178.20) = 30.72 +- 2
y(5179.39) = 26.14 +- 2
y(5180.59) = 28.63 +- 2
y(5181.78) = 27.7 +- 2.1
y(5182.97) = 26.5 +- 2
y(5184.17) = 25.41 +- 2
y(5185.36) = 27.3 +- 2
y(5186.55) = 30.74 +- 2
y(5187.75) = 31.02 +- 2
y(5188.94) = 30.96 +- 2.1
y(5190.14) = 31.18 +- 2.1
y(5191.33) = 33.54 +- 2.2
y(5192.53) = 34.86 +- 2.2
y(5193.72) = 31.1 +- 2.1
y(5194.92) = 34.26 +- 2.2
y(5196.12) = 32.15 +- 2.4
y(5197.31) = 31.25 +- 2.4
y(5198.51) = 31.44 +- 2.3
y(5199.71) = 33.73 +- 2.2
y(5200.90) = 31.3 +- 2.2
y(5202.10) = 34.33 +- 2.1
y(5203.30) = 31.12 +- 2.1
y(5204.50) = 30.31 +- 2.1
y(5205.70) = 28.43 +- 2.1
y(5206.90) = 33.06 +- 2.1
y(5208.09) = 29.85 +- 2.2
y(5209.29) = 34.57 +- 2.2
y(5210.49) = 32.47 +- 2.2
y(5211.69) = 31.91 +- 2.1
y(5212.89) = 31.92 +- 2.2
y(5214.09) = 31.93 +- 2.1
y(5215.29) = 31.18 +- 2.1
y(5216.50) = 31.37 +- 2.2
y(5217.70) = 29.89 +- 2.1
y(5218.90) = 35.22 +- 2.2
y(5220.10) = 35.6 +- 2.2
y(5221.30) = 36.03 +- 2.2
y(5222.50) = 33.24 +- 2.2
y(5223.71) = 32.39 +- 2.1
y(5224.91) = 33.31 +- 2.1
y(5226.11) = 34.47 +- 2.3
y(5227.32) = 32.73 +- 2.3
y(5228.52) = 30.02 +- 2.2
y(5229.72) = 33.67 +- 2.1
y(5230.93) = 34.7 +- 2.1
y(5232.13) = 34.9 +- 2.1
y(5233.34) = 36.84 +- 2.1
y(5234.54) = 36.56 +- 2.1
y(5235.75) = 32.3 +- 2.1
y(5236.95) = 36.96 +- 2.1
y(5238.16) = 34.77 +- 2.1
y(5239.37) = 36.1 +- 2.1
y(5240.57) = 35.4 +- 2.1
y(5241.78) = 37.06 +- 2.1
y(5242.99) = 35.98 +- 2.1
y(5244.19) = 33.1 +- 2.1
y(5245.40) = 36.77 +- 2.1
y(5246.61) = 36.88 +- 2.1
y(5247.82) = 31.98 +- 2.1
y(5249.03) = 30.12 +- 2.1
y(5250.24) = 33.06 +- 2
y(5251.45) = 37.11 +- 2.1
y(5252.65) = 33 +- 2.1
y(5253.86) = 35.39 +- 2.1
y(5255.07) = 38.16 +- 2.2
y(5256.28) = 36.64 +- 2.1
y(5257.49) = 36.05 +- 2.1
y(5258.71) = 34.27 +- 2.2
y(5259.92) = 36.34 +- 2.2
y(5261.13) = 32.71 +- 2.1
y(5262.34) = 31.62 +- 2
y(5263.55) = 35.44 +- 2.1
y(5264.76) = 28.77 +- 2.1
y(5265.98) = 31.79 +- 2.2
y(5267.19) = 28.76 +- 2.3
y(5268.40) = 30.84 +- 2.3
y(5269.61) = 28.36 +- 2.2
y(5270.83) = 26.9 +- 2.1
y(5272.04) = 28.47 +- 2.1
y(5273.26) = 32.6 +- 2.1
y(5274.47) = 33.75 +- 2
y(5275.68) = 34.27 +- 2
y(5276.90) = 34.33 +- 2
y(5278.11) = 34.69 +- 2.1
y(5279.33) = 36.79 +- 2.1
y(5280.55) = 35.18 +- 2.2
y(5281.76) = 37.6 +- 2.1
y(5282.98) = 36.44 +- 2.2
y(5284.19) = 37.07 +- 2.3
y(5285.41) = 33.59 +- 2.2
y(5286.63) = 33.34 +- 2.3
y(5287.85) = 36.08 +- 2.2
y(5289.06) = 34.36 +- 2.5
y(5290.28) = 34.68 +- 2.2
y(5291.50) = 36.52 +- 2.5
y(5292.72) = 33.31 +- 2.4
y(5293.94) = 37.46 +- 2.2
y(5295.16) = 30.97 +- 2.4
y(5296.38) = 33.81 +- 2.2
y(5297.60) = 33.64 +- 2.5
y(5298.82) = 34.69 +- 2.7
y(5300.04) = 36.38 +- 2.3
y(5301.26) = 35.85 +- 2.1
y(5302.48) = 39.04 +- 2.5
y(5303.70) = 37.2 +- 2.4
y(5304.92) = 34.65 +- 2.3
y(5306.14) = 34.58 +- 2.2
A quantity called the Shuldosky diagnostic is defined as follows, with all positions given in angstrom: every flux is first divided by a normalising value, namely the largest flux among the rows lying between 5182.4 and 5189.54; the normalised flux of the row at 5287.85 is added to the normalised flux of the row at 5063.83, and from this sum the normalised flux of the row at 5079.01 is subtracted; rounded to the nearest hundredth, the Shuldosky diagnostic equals 1.26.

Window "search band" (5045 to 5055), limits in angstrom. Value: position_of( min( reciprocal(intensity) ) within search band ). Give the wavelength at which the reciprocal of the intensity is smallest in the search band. 5046.37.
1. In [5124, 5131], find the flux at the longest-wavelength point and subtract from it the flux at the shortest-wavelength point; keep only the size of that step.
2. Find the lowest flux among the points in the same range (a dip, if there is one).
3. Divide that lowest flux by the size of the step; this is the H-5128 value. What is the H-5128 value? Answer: 18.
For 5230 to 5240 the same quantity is 23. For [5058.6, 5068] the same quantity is 12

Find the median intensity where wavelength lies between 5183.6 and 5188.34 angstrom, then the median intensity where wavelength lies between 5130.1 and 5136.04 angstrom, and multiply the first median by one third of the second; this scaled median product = 299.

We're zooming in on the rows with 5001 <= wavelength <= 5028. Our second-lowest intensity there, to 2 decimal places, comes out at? 27.87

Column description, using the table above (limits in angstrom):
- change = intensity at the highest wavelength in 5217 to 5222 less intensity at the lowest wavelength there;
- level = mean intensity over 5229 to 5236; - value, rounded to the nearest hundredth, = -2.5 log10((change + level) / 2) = -3.28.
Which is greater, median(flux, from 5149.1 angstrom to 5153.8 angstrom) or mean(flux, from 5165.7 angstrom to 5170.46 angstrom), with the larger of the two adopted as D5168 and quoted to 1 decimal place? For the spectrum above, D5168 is 32.5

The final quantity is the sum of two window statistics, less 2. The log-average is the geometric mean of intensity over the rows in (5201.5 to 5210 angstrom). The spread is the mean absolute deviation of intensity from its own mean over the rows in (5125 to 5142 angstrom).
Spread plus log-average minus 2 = 31.0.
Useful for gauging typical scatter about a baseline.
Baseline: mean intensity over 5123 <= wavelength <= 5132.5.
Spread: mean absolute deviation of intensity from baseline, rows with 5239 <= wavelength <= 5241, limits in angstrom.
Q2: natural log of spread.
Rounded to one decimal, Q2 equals 1.7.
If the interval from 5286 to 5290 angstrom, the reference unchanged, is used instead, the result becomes 1.5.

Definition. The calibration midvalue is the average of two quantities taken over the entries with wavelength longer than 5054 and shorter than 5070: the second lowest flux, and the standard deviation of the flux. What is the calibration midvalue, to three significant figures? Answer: 16.8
